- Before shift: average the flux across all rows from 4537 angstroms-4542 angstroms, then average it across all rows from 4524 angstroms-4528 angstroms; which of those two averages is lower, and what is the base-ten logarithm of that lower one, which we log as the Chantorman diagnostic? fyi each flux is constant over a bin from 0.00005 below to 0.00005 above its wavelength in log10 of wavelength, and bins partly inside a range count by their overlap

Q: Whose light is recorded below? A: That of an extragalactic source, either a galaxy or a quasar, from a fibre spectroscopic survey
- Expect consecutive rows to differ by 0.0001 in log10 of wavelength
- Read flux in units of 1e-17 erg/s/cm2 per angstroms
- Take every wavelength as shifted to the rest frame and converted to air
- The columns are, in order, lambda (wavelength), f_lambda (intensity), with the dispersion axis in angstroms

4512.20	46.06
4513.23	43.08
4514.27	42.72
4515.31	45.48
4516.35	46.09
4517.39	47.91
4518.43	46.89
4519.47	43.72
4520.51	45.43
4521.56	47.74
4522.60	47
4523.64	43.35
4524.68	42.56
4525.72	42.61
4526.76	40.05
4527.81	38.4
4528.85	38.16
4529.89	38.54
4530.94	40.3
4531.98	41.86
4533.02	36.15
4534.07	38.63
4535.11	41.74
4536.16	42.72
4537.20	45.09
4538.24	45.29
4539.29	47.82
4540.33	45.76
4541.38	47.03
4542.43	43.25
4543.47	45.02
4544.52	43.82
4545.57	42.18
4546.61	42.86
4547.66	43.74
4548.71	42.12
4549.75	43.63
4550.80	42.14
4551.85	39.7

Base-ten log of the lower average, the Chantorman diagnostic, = 1.61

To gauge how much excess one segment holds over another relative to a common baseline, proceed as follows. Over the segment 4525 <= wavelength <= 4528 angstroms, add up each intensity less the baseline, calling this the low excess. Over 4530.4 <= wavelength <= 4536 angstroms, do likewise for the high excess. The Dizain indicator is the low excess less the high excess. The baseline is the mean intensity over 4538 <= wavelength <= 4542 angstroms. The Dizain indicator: 15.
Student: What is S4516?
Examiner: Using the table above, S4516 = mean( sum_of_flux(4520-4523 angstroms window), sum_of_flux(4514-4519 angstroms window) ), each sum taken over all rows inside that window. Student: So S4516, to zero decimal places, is 185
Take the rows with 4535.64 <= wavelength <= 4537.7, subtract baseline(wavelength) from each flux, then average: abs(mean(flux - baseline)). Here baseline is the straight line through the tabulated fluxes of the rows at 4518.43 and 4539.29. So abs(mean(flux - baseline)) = 3.8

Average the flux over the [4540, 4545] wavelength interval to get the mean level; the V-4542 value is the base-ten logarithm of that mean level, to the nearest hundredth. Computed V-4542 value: 1.65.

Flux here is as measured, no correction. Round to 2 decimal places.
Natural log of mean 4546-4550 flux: 3.76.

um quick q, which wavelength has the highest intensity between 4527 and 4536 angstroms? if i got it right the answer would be 4531.98 angstroms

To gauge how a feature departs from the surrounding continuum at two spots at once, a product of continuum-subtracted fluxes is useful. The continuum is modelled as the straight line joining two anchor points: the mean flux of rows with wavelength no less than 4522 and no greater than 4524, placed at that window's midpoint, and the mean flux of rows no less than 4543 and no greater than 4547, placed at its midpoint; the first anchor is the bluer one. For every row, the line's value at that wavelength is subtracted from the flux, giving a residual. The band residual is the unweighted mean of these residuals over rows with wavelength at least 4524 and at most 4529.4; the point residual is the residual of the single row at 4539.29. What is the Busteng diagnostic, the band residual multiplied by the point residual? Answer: -18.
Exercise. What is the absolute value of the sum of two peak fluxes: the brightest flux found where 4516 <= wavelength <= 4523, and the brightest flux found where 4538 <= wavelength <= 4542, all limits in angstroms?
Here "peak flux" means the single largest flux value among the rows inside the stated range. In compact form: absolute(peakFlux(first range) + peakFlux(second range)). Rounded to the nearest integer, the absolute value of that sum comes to 96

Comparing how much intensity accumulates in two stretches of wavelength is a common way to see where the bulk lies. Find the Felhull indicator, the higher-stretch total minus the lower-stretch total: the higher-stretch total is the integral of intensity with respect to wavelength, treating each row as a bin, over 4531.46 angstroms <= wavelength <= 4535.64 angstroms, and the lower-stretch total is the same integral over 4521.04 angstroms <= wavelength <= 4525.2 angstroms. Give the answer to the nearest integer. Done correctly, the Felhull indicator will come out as -23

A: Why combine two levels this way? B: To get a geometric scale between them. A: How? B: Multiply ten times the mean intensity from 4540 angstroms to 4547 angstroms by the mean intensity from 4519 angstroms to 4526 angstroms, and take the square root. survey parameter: 141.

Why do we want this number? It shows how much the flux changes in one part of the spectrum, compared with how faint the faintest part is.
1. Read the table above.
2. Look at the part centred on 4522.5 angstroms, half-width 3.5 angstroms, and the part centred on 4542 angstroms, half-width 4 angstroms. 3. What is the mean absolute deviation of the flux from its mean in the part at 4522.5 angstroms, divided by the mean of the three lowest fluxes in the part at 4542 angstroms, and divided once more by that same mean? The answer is 0.0010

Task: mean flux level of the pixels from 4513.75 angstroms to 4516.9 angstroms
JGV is 44.8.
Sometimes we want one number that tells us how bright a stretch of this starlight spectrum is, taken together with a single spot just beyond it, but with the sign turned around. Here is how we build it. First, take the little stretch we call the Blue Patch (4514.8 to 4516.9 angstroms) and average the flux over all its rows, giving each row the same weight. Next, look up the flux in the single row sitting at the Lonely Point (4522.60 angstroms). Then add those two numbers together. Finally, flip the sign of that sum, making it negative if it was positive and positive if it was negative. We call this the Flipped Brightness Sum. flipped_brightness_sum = -92.8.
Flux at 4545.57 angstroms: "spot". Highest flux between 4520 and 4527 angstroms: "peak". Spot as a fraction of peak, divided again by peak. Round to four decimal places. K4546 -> 0.0185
